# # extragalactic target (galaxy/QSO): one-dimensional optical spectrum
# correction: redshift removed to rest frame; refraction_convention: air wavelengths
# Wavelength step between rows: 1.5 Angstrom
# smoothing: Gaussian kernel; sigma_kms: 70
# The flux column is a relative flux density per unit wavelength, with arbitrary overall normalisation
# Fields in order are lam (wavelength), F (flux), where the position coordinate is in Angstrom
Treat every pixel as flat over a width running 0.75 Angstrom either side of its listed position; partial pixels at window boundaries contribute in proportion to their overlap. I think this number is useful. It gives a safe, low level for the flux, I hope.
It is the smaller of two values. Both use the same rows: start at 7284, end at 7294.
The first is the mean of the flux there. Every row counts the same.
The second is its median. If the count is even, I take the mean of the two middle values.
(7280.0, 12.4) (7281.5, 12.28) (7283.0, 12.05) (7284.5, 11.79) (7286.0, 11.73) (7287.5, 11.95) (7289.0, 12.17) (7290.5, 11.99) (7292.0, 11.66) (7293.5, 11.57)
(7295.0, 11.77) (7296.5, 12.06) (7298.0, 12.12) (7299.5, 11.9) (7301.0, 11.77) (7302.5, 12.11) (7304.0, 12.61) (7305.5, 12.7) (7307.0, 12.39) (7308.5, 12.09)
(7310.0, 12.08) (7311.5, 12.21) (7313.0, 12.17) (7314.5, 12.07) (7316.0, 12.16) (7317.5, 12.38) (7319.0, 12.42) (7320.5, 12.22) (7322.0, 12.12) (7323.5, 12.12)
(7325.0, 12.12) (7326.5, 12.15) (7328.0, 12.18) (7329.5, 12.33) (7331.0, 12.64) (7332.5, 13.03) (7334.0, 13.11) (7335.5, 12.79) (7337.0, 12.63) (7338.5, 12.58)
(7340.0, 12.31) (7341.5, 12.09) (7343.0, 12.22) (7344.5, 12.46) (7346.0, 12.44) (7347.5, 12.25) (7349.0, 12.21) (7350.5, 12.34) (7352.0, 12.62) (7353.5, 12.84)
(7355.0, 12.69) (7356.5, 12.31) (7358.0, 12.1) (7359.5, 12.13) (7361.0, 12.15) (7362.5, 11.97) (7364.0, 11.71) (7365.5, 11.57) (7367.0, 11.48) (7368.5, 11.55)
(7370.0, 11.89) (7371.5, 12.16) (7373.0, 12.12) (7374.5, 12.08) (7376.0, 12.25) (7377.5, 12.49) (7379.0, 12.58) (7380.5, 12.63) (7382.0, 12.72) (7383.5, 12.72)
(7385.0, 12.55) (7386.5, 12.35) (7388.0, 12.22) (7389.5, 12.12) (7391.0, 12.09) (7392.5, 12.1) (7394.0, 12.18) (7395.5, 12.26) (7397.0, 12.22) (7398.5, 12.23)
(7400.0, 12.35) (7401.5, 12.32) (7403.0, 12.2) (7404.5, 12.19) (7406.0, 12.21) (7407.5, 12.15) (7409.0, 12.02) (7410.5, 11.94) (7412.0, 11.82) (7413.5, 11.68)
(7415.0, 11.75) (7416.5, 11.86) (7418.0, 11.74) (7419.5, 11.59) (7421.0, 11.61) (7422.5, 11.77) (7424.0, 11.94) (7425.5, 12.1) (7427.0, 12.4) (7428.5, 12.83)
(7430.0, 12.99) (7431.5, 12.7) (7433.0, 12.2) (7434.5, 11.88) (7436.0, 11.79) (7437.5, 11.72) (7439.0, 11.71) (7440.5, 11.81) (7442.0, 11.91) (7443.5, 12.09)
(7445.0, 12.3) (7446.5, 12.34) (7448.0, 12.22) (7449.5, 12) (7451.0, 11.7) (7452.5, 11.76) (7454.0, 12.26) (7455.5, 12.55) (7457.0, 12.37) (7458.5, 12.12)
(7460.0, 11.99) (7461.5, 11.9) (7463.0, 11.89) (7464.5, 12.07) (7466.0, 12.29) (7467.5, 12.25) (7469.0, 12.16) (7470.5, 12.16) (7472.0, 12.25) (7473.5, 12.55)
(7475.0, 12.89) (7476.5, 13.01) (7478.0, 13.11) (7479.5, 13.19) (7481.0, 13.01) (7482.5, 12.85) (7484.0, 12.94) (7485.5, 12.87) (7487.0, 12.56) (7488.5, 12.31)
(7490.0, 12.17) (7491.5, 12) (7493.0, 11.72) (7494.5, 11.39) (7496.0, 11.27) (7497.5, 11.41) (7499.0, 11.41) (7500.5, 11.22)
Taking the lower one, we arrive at 11.8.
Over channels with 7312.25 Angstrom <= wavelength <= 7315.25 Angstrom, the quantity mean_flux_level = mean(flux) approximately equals 12.1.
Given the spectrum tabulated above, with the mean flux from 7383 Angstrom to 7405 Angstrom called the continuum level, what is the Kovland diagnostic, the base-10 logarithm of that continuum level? 1.09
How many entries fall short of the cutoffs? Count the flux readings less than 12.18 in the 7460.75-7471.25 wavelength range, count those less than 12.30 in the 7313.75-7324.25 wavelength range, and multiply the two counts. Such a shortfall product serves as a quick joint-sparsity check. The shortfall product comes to 25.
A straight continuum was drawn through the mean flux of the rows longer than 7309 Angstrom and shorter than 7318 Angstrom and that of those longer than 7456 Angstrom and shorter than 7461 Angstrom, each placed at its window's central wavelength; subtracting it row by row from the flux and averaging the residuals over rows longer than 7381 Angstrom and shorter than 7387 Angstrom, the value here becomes 0.4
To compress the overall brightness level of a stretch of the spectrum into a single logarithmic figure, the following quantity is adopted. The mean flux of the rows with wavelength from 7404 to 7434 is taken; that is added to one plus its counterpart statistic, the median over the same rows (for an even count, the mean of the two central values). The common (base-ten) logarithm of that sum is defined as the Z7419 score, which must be 1.40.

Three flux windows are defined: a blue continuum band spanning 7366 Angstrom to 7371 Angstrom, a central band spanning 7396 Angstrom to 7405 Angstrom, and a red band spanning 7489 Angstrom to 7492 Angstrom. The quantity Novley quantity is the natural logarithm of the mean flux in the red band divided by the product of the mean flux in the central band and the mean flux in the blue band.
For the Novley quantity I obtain -2.47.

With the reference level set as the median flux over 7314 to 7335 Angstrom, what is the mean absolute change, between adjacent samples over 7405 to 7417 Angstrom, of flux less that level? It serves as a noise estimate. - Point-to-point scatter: 0.10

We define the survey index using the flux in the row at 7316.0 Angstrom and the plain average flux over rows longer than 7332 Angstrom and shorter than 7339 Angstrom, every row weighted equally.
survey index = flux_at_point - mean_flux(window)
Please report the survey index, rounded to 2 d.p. -0.67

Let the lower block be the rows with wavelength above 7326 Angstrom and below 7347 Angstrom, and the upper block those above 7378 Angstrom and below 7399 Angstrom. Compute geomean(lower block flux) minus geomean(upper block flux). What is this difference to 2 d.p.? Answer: 0.14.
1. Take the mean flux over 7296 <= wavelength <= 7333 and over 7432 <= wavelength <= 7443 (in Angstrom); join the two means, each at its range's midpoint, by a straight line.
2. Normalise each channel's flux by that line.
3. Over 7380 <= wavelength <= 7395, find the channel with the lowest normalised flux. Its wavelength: 7391.0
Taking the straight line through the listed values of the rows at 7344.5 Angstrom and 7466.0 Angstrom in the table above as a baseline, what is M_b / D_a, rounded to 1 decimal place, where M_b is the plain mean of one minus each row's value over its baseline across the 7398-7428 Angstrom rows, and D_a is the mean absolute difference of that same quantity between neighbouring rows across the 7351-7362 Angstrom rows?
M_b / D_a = 2.2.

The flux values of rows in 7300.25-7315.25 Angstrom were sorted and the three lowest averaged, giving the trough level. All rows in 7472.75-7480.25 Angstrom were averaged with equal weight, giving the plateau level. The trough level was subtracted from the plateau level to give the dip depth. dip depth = 0.98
